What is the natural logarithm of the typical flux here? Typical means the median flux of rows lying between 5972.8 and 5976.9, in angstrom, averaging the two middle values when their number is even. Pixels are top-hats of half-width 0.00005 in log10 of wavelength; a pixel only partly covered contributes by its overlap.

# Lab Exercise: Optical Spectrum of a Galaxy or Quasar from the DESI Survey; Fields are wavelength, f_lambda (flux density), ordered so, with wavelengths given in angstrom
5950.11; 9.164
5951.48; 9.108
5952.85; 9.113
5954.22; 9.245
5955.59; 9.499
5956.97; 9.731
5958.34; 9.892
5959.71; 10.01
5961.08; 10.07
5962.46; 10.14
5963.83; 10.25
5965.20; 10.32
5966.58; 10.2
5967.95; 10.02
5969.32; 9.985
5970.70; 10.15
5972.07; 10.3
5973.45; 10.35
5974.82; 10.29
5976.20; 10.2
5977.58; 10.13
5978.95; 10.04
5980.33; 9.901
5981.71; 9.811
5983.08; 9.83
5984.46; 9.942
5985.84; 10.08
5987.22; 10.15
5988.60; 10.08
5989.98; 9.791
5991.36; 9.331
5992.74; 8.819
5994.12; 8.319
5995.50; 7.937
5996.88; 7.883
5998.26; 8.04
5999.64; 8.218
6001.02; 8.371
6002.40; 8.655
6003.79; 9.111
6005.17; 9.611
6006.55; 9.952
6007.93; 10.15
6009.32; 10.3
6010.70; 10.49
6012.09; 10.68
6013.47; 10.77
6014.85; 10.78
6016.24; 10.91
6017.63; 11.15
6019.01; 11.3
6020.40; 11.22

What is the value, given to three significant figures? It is 2.33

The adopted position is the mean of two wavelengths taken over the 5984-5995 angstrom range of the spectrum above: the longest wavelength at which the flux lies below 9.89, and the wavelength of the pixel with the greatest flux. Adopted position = 5990.7 angstrom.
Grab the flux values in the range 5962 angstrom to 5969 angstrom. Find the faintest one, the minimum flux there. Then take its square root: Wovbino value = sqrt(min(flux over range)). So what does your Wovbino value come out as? 3.17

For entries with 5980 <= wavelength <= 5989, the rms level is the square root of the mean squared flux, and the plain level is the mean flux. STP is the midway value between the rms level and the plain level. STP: 10.0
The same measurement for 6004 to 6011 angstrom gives 10.1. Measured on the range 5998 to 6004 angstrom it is 8.5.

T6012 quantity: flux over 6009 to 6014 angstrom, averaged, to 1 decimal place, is 10.6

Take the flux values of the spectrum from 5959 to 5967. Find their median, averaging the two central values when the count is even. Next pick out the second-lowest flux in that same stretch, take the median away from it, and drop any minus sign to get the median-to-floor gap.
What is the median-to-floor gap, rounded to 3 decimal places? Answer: 0.100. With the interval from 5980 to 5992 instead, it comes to 0.110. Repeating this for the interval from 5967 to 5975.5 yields 0.200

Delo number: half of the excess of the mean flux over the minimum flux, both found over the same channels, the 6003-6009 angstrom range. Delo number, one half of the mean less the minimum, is 0.30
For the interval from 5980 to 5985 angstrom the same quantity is 0.03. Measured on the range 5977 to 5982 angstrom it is 0.08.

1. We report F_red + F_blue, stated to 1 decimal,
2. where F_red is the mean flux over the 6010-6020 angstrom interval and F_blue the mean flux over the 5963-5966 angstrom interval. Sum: 21.2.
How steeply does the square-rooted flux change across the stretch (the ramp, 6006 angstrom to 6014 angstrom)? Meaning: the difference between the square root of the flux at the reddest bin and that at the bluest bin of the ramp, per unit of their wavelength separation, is 0.018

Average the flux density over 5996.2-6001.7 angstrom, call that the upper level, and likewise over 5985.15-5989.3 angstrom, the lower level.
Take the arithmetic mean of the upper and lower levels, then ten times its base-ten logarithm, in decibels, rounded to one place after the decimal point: 9.6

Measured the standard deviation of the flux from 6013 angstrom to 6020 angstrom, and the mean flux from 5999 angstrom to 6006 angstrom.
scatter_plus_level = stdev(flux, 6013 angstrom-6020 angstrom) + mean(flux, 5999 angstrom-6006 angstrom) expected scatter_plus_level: 9.0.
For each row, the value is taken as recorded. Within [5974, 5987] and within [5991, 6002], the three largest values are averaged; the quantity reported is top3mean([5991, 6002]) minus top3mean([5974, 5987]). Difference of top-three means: -1.4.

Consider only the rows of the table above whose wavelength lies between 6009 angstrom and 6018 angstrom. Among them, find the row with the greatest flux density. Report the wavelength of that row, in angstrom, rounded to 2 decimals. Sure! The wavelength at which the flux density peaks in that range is 6017.63 angstrom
